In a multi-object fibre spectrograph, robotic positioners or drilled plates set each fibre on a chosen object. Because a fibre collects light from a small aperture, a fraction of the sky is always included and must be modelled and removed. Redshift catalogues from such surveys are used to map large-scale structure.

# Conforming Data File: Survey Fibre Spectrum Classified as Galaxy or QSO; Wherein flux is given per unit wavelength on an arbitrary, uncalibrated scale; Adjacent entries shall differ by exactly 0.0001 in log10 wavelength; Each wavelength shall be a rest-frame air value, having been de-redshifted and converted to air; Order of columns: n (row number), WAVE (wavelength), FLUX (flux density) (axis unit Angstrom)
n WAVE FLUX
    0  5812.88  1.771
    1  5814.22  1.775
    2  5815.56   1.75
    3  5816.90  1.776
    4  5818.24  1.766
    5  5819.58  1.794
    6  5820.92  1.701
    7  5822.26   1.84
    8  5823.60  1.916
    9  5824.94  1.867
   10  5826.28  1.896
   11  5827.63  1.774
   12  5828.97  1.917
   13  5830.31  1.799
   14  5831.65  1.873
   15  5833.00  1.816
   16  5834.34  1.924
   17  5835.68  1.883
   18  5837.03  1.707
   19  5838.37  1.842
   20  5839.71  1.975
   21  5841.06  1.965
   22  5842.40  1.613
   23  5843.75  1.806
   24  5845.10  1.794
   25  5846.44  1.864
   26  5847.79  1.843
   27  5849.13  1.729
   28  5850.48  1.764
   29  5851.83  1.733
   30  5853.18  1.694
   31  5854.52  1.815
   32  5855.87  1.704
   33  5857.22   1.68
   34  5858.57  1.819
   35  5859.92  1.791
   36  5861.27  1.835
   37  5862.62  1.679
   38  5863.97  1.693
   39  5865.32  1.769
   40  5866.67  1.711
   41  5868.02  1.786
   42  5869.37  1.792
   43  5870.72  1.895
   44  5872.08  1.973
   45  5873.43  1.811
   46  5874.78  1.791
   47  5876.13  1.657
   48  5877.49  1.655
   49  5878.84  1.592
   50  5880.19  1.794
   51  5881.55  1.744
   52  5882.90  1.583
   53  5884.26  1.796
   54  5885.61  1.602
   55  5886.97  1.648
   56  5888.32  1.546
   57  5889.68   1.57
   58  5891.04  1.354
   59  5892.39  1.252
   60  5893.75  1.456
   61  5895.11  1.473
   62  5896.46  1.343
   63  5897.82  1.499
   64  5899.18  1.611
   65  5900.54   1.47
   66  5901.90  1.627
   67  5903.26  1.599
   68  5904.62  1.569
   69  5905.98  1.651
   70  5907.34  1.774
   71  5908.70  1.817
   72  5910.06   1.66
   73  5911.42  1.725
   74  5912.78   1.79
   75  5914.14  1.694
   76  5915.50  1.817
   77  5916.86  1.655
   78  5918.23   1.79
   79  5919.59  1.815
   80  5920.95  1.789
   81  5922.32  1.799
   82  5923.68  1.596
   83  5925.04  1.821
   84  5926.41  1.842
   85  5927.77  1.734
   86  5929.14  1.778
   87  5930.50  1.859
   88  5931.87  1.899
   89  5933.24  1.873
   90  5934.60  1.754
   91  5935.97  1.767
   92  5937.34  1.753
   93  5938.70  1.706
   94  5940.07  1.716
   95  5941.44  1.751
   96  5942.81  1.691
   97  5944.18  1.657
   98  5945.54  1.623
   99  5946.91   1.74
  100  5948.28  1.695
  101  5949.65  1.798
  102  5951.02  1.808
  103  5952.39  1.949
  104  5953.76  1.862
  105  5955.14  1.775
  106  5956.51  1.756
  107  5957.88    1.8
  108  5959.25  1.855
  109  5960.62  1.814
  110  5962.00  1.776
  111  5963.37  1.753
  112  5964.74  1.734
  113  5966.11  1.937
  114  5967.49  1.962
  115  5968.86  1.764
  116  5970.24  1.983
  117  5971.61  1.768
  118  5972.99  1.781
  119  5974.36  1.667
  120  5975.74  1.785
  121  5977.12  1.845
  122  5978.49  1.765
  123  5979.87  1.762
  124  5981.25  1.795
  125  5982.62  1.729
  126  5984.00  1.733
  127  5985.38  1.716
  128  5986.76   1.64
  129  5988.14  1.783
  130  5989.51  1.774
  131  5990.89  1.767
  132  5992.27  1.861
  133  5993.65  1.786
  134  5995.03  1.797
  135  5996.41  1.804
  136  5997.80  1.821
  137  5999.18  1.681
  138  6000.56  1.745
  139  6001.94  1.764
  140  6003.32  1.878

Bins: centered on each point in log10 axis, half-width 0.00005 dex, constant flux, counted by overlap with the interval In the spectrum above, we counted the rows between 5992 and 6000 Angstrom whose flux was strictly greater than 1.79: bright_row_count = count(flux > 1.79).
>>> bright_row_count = 4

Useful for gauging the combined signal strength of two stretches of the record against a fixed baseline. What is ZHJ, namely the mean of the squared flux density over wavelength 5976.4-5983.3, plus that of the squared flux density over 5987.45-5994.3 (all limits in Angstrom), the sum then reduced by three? 3.4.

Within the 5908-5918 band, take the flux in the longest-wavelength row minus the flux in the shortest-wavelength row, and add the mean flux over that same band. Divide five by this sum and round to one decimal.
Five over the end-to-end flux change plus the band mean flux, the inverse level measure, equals 3.2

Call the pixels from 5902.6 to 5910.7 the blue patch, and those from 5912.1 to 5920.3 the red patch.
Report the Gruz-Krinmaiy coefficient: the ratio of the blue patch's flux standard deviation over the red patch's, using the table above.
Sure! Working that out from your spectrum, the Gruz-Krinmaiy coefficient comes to 1.4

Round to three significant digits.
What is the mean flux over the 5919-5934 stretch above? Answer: 1.80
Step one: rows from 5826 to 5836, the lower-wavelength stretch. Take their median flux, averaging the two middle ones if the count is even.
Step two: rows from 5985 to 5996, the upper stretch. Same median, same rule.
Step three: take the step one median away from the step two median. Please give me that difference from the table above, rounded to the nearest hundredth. -0.10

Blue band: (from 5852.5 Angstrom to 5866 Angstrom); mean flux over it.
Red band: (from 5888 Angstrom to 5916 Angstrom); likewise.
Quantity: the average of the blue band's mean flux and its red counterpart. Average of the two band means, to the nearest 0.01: 1.67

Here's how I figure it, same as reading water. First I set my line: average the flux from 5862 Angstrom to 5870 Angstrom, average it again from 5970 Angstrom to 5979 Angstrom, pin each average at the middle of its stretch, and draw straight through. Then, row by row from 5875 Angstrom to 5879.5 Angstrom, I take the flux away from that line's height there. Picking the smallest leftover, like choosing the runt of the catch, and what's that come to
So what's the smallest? 0.09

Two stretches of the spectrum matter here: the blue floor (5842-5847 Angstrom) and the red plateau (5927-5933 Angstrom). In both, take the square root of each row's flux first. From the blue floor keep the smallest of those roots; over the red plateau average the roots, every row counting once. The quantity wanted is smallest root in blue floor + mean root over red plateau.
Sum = 2.62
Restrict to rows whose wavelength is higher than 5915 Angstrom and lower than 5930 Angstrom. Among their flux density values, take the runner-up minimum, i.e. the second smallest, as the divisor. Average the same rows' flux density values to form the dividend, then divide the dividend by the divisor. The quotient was 1.07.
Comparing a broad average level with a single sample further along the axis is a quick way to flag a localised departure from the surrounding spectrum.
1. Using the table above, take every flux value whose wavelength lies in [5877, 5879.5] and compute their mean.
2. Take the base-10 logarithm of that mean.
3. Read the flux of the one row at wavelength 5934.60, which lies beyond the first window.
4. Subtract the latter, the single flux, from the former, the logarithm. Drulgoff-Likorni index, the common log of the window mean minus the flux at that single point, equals -1.54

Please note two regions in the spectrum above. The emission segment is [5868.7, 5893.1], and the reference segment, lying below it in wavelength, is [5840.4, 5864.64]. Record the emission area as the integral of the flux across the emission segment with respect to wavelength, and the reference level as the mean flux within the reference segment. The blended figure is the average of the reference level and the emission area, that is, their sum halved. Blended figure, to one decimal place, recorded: 21.2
